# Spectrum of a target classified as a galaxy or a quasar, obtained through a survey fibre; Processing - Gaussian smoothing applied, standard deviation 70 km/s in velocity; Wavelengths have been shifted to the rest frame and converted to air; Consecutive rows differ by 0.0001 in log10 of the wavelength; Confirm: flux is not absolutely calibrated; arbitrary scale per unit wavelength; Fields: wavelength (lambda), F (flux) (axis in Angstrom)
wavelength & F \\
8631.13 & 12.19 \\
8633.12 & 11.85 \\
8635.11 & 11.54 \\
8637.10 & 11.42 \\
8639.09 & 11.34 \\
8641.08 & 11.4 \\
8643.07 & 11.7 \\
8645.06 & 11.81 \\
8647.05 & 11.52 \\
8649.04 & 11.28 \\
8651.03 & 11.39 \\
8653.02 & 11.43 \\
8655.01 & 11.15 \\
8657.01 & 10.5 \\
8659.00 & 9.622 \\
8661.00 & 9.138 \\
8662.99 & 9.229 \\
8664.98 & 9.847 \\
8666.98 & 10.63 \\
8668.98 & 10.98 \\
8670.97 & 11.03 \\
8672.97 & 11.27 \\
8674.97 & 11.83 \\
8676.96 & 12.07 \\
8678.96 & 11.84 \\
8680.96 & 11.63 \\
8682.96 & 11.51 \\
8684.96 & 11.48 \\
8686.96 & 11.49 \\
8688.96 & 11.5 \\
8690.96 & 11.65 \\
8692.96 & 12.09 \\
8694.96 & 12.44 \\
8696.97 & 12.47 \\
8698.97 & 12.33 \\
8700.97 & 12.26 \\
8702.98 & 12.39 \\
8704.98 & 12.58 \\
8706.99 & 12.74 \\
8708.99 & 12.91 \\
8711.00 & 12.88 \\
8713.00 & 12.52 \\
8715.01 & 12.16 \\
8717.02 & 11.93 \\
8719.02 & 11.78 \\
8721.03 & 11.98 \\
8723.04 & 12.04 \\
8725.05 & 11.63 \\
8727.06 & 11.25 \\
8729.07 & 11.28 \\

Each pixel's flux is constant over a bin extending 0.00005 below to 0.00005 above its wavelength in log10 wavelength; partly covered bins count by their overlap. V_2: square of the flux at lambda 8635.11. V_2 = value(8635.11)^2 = 133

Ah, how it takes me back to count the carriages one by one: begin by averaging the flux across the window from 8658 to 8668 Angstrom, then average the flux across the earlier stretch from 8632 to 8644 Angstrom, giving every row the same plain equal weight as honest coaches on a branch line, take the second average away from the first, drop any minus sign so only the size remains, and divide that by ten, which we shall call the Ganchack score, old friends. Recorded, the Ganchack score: 0.18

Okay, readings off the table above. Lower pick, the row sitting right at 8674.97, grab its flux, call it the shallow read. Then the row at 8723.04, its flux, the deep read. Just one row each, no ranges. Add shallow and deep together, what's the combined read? 23.9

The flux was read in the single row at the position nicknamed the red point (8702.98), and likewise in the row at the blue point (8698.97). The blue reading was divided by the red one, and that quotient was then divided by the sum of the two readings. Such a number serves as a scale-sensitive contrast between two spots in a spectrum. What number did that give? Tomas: 0.040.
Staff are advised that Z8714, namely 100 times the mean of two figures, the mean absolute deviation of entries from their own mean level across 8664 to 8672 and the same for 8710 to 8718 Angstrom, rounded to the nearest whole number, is 36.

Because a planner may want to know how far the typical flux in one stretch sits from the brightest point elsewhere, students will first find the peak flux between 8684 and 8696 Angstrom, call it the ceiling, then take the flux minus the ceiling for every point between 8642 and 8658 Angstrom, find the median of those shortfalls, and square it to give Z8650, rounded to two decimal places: 1.06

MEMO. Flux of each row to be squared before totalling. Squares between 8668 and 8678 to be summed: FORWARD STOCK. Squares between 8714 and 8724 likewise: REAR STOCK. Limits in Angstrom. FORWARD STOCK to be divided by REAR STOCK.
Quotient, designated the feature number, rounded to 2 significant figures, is 0.91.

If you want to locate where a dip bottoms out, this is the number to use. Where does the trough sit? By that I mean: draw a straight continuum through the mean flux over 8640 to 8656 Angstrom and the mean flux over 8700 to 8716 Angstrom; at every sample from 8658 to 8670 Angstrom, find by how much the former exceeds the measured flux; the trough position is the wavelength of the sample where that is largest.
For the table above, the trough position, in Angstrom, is 8661.00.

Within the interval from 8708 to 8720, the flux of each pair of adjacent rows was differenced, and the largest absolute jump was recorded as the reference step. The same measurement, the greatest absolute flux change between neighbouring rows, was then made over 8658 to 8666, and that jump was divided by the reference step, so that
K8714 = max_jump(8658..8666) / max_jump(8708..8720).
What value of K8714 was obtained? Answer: 1.7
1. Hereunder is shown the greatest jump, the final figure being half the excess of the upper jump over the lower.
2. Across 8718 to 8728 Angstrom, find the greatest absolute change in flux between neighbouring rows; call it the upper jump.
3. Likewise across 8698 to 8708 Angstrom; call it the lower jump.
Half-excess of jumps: 0.11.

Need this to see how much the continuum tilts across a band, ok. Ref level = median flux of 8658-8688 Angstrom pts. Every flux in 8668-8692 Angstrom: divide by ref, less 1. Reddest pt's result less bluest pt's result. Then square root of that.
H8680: 0.24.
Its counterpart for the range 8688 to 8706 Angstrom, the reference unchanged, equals 0.31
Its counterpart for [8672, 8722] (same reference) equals 0.25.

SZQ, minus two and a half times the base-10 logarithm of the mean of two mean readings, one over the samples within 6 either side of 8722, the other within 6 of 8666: -2.60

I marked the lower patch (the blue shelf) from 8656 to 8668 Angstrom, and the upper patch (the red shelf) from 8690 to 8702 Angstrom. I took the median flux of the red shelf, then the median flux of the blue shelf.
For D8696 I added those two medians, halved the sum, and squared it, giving 121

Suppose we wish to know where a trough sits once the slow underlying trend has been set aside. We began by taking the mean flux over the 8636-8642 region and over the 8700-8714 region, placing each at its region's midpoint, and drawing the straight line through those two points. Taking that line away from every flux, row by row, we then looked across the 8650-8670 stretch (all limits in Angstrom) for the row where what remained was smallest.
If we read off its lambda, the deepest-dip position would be 8661.00 Angstrom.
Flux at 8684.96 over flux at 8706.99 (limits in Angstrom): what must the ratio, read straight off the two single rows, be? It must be 0.90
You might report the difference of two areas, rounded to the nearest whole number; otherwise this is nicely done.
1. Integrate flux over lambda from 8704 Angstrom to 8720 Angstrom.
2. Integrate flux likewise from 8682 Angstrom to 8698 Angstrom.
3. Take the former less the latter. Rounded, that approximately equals 10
